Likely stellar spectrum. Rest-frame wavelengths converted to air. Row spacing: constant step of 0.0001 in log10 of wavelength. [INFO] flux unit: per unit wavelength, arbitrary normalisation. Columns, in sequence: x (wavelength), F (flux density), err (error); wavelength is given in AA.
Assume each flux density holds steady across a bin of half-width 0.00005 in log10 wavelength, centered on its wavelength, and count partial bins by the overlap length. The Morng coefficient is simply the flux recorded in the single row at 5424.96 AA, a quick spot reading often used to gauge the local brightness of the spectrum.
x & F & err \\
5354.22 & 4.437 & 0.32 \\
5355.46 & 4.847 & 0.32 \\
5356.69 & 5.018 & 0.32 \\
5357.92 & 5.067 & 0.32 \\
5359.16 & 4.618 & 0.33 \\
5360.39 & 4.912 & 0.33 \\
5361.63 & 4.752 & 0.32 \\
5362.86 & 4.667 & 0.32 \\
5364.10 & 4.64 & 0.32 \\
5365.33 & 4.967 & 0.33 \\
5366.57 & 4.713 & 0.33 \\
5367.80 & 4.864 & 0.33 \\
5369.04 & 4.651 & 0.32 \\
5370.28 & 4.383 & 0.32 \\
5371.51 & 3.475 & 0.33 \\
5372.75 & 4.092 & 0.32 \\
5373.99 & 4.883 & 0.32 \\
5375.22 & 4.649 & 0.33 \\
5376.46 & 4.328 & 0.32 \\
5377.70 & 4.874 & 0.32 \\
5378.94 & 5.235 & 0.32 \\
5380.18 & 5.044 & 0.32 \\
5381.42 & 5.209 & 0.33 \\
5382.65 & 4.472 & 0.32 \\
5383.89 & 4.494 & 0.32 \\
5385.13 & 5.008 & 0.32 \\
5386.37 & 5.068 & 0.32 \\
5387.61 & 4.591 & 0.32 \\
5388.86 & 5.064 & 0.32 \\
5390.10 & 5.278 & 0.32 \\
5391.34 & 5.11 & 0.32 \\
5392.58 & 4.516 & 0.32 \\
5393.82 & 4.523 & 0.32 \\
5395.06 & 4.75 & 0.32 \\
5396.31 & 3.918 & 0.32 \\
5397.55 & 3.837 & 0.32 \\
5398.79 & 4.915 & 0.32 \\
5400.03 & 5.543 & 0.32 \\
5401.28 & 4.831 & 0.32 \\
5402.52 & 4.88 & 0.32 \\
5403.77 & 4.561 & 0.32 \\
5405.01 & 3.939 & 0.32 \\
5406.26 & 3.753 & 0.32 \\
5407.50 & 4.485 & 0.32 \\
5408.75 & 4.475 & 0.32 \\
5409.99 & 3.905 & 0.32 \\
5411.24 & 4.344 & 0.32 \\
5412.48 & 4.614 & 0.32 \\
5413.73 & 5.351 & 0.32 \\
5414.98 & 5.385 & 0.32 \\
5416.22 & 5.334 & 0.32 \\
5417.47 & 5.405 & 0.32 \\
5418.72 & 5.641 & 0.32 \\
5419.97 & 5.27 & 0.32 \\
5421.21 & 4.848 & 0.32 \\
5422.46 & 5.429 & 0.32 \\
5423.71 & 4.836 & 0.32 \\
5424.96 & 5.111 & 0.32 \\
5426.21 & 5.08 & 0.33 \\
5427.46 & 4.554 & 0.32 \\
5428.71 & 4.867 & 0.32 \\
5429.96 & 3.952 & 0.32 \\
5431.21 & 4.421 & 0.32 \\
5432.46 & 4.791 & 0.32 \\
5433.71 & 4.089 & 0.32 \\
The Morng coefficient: 5.111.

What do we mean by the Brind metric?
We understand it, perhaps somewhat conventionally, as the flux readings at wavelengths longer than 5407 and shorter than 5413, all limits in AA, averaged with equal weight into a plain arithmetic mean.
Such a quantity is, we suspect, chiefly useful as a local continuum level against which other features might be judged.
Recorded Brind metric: 4.4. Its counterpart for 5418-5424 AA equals 5.2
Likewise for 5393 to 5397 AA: 4.4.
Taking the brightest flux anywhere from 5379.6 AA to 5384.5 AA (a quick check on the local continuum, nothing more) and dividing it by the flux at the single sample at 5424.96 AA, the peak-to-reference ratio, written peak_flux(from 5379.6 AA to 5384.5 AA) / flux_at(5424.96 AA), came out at 1.02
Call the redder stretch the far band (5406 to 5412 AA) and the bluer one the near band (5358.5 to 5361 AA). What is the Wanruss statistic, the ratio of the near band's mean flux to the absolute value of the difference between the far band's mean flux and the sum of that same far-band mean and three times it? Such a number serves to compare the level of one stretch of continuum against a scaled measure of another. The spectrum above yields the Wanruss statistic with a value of 0.38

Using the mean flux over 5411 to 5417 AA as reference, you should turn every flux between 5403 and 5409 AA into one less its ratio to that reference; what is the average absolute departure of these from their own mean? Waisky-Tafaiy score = 0.063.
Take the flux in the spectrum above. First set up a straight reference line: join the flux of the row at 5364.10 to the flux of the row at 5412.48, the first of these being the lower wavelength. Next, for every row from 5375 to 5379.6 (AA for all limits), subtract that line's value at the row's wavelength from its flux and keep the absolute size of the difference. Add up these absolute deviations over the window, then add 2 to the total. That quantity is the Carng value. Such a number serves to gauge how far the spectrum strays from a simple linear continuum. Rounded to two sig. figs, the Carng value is 3.2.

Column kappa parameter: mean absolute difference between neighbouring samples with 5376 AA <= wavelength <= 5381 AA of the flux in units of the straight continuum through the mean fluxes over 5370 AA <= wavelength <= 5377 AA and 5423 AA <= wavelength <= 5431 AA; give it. 0.084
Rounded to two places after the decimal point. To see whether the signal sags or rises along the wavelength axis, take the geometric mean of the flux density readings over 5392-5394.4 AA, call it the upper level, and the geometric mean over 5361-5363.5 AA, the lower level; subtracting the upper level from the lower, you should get 0.19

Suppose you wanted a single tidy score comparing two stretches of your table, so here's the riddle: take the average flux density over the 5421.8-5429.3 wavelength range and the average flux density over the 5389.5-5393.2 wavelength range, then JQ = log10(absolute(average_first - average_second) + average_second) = 0.697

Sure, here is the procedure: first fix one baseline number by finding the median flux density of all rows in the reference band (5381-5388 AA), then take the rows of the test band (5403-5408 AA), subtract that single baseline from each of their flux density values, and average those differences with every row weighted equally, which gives -0.6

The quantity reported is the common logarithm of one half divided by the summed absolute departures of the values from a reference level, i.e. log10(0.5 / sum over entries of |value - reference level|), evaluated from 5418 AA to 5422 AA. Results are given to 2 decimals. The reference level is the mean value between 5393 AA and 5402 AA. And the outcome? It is -0.58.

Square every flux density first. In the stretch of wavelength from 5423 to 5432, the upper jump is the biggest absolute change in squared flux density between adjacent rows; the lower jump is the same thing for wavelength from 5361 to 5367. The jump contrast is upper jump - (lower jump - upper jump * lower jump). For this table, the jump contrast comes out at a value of 30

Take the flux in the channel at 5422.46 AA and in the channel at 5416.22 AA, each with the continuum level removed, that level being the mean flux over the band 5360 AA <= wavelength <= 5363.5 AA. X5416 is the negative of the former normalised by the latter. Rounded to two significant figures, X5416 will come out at -1.2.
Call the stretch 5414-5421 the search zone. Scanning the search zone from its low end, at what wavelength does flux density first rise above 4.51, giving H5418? 5414.98 AA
